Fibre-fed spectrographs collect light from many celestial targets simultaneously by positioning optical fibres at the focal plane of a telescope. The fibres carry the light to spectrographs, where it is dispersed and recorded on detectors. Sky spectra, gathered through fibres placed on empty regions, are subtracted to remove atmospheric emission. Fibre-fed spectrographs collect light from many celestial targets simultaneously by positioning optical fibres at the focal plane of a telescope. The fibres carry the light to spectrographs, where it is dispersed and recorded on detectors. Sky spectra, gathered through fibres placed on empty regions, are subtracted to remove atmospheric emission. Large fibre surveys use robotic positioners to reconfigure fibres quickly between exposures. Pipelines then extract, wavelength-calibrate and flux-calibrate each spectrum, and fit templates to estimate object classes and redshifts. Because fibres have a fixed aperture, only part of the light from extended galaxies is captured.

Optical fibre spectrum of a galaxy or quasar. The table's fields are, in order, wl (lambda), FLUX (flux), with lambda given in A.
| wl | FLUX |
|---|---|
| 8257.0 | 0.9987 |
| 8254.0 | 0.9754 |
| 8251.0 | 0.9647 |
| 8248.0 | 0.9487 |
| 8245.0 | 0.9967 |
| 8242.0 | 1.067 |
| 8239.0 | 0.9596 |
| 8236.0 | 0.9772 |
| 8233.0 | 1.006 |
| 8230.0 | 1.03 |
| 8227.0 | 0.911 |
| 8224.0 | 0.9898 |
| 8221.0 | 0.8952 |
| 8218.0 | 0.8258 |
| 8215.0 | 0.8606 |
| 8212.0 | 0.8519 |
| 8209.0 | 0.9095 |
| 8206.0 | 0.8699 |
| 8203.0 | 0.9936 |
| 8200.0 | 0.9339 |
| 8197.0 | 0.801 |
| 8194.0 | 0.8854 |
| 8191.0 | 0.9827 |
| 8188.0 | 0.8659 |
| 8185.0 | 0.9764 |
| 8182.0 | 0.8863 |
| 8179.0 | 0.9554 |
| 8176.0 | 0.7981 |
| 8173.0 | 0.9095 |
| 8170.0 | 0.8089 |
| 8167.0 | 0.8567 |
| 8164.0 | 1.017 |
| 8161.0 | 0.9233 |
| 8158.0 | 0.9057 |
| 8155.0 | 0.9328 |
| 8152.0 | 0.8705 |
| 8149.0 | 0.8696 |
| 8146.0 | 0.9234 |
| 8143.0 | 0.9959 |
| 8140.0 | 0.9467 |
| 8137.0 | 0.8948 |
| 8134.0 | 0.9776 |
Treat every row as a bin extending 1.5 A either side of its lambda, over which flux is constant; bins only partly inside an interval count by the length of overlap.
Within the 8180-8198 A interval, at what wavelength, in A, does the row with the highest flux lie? 8191.0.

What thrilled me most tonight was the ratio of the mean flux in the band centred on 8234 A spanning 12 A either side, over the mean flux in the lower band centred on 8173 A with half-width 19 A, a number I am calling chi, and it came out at 1.09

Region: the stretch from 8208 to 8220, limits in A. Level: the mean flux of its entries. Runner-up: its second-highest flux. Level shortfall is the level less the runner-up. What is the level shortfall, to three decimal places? 0.001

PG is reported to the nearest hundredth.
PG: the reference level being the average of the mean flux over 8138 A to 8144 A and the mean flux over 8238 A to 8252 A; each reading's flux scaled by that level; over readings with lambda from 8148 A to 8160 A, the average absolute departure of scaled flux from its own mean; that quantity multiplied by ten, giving 0.25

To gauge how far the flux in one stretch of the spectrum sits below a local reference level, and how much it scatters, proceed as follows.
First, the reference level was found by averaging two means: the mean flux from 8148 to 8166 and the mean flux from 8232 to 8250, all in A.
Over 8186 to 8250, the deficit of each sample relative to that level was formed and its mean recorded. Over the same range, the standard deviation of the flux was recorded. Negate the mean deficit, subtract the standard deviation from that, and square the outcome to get 0.009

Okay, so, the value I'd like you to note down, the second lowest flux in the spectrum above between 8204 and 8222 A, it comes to 0.8519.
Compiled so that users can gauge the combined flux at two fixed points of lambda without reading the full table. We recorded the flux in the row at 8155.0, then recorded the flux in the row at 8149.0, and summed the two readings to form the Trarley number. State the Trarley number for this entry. 1.80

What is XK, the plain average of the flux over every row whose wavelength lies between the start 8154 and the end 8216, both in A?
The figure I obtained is 0.901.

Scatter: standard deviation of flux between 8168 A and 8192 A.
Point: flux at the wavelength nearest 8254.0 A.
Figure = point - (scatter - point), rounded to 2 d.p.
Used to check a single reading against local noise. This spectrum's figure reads 1.88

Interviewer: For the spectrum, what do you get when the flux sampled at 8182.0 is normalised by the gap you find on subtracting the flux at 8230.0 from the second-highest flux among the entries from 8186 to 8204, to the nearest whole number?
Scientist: -19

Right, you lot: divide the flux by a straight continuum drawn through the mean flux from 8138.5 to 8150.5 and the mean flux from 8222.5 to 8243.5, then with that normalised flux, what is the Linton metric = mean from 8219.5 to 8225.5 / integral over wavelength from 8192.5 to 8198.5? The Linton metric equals 0.183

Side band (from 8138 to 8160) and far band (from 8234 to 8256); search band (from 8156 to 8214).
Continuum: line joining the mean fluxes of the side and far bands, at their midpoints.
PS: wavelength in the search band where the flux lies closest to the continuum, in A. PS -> 8161.0 A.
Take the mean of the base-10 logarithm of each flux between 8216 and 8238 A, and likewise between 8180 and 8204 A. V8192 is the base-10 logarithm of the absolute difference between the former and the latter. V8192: -1.8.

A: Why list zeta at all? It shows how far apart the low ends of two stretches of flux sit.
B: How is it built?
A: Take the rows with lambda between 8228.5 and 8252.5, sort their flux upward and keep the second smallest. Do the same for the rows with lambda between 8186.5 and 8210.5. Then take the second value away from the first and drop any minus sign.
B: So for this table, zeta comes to 0.094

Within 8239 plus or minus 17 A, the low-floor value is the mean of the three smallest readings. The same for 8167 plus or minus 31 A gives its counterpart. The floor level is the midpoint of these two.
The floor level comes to 0.87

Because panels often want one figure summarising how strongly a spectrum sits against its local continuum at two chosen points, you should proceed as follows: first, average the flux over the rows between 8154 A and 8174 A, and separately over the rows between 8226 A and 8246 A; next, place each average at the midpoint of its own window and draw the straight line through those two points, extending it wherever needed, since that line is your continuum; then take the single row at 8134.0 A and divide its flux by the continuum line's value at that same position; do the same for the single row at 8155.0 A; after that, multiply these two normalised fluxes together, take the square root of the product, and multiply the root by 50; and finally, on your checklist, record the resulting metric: 54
